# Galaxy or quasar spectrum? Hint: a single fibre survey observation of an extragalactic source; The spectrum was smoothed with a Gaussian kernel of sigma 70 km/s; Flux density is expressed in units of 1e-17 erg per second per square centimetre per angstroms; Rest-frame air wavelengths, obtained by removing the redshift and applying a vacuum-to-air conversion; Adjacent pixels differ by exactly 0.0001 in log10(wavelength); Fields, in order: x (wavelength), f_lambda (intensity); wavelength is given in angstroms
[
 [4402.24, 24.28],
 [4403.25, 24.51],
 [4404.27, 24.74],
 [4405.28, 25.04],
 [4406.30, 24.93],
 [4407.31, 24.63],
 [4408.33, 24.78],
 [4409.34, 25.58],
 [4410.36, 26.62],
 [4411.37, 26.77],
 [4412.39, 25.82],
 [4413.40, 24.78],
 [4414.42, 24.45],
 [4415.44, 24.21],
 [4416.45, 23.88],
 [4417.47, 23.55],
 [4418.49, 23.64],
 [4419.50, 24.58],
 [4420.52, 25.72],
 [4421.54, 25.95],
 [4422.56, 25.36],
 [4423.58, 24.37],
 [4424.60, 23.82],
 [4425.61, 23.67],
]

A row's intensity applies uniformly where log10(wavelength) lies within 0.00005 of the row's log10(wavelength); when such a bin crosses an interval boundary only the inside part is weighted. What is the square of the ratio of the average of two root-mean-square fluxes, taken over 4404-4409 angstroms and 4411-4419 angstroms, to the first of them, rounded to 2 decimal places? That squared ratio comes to 0.99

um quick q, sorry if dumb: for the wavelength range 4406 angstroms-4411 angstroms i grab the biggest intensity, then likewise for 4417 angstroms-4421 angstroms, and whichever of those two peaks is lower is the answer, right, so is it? 25.7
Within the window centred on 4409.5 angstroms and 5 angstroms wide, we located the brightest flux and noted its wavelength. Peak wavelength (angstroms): 4411.37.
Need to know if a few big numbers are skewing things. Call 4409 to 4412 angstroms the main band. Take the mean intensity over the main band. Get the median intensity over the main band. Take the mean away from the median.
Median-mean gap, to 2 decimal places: 0.30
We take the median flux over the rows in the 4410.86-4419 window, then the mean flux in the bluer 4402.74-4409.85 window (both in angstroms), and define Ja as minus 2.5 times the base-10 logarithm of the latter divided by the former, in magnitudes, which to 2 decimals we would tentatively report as -0.02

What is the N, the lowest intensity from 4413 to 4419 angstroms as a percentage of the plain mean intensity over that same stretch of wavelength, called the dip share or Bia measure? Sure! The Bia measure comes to 97.8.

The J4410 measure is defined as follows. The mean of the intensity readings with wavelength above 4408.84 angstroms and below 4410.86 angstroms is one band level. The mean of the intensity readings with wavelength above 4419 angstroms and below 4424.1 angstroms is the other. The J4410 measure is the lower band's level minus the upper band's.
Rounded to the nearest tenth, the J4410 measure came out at 0.9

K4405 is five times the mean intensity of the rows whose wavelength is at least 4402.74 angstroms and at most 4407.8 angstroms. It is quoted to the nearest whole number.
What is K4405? 124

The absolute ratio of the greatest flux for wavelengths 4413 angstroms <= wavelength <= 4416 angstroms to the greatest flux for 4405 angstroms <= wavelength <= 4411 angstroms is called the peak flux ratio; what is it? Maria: 0.93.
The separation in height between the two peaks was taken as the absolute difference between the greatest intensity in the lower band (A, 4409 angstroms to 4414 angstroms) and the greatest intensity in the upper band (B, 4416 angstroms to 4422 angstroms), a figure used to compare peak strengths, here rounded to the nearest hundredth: 0.82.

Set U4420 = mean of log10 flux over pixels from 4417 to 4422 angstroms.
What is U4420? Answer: 1.39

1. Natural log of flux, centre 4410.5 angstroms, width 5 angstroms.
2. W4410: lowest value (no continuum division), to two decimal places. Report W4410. 3.21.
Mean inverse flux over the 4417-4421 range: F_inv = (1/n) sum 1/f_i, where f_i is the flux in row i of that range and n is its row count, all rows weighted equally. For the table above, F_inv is 0.0411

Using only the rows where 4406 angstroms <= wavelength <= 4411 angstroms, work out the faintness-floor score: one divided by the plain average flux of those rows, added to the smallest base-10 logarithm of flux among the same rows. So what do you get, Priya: 1.43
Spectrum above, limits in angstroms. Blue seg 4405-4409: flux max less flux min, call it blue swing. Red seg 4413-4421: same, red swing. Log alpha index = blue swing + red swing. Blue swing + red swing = 2.58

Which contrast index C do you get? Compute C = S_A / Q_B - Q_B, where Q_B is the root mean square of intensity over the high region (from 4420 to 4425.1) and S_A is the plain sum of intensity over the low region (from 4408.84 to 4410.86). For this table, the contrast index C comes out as -23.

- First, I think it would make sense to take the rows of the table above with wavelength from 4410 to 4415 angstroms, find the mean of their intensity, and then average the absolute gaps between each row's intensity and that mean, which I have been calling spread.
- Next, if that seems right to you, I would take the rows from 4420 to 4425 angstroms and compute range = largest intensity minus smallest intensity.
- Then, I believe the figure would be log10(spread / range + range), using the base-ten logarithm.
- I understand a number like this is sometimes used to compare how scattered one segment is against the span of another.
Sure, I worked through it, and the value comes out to 0.404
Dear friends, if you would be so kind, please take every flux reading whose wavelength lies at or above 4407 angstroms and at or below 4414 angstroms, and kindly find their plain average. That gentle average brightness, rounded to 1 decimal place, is 25.6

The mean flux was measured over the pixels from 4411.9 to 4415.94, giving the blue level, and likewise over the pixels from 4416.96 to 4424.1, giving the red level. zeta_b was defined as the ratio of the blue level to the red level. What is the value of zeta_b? 1.00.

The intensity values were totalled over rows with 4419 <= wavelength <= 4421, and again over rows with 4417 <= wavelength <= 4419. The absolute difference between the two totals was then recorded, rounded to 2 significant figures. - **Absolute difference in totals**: 3.1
